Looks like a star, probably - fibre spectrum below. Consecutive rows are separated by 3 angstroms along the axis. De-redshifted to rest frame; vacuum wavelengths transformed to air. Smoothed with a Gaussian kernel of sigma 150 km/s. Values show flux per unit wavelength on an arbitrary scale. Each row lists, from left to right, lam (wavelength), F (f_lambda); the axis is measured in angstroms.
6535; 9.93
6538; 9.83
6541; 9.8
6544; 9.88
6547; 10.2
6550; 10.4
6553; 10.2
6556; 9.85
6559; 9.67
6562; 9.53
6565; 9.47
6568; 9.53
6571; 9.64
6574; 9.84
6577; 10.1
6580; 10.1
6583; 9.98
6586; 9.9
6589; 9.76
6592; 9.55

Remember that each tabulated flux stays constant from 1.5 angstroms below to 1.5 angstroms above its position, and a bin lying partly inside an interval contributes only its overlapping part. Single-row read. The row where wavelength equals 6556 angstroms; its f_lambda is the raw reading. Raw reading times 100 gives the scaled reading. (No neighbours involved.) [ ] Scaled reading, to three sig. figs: 985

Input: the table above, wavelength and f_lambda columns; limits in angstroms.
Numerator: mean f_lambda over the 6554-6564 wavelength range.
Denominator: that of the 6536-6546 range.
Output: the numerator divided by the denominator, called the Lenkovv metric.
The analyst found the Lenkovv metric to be 0.984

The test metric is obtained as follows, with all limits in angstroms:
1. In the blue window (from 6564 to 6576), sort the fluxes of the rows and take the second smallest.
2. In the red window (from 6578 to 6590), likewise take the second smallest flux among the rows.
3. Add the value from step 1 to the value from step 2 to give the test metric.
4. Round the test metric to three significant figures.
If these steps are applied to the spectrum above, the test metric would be 19.4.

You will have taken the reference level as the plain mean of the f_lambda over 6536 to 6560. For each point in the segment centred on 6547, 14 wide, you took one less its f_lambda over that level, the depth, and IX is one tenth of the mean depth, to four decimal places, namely -0.0012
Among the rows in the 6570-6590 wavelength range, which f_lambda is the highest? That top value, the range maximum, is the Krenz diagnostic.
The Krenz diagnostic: 10.1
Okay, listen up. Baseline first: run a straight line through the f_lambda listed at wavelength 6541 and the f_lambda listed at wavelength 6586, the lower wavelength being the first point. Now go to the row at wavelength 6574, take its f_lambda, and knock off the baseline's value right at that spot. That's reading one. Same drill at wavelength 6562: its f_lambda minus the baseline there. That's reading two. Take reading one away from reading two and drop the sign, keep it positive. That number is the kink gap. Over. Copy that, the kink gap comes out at 0.3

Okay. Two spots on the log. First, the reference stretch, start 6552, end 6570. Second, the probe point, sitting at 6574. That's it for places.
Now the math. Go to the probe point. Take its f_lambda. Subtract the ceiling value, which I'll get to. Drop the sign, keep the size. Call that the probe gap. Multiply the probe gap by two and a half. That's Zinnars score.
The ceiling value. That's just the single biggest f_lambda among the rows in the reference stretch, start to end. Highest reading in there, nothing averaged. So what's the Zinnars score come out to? 0.90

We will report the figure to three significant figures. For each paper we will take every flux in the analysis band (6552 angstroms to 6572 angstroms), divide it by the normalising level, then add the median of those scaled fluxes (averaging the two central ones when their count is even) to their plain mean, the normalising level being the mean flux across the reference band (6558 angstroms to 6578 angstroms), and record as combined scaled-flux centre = 2.00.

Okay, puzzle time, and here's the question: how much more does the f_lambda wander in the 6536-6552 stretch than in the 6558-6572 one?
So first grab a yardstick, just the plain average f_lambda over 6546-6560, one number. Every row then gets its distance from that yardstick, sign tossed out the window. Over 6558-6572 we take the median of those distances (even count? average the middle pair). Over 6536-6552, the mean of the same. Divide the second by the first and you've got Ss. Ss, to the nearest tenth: 0.4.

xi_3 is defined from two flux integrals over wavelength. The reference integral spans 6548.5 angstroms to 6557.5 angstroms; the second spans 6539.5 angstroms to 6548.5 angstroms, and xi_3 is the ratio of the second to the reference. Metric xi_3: 0.981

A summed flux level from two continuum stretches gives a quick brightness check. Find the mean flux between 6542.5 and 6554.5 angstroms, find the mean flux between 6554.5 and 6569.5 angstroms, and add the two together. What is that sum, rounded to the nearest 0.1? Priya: 19.8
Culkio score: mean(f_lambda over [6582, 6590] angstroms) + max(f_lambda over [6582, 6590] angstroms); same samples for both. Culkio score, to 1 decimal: 19.9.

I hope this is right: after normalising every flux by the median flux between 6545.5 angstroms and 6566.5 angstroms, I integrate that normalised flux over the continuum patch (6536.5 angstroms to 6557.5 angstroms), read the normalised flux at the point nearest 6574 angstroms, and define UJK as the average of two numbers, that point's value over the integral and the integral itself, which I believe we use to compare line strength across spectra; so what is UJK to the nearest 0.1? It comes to 10.7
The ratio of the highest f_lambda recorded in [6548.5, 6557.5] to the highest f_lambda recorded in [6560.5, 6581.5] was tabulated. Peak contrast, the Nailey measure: 1.03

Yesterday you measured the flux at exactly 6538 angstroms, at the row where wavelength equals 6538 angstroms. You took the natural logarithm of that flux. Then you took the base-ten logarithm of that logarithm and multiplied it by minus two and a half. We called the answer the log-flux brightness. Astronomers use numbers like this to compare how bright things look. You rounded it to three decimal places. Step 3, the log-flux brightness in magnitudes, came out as -0.897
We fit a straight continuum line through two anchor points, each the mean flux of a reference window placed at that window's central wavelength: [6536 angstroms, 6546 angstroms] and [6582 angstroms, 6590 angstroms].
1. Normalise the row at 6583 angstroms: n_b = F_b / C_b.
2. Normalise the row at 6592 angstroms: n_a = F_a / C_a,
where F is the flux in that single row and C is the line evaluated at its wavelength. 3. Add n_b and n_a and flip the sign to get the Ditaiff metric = -1.98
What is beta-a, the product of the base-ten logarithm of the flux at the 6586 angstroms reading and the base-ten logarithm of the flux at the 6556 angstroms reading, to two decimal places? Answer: 0.99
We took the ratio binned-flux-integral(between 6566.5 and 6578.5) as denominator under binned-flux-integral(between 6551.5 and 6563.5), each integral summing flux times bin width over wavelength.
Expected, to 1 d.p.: 1.0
